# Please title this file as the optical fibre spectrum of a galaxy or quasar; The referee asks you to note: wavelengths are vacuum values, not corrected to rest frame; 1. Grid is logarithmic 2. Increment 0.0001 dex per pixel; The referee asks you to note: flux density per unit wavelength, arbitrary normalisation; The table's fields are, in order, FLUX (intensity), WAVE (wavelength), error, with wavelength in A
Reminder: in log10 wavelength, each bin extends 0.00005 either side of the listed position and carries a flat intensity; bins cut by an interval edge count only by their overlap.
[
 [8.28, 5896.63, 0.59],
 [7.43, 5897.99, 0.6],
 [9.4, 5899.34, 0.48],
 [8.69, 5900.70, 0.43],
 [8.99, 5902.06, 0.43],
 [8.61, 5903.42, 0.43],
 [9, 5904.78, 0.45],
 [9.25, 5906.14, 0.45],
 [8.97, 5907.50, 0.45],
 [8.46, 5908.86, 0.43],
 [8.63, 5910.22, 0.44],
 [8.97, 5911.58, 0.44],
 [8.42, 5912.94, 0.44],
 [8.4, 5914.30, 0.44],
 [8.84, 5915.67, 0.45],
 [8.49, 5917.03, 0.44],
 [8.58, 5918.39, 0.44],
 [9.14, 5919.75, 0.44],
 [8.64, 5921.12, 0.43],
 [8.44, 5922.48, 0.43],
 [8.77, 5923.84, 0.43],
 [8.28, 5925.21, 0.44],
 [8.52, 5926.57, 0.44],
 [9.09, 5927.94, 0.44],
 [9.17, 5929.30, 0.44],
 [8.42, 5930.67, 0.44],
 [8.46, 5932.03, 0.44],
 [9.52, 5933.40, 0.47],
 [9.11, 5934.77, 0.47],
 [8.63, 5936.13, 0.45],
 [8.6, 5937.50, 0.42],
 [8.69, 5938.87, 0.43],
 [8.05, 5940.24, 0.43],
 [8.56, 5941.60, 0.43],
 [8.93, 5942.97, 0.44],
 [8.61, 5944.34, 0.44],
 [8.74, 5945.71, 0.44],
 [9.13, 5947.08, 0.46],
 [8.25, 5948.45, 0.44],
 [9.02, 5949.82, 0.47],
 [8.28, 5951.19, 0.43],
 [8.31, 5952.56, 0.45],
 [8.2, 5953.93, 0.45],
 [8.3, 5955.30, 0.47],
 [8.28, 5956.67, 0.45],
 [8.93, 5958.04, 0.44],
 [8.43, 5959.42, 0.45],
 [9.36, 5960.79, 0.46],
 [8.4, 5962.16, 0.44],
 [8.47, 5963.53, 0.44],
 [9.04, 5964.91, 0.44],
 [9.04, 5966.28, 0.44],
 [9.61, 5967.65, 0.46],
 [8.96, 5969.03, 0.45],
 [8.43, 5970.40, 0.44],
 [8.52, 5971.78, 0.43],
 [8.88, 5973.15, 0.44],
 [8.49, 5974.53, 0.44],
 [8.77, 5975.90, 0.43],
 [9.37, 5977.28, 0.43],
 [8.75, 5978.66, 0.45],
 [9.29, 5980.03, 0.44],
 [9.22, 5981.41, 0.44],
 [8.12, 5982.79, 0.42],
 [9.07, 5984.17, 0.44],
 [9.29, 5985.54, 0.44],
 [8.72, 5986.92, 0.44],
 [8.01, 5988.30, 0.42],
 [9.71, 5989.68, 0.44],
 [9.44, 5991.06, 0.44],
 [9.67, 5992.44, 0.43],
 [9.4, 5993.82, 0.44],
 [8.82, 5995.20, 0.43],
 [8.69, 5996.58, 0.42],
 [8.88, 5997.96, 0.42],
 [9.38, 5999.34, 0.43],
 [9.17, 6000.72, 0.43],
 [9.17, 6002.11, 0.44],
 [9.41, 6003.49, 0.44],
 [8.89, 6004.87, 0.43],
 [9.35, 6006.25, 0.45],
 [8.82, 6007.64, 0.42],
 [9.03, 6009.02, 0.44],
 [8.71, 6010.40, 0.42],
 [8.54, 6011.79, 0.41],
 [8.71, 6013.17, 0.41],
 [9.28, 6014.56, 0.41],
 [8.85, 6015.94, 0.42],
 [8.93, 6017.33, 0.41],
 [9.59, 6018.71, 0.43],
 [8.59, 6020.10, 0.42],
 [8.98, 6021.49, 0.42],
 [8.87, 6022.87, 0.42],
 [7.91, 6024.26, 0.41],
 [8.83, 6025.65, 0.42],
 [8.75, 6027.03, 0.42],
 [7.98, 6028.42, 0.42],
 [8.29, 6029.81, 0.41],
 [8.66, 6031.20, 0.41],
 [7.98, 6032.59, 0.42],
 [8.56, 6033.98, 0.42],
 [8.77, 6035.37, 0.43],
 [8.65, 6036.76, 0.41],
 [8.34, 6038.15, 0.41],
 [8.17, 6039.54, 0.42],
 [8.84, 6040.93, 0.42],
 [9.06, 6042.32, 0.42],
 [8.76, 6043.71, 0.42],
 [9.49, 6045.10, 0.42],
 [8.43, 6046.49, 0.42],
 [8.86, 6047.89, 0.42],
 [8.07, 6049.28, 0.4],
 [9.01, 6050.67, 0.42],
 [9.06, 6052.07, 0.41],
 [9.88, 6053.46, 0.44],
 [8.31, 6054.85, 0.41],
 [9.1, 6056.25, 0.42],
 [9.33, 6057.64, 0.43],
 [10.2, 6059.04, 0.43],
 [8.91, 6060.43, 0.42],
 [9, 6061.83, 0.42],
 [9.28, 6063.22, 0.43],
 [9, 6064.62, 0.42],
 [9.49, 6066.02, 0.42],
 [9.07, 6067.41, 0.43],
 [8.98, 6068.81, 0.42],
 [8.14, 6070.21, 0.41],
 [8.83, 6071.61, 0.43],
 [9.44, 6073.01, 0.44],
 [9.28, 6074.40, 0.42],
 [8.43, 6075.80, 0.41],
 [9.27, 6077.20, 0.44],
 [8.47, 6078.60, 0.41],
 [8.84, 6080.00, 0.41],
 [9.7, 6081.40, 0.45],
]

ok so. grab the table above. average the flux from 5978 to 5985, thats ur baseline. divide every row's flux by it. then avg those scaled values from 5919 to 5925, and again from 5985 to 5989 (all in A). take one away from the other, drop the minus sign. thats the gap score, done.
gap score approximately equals 0.01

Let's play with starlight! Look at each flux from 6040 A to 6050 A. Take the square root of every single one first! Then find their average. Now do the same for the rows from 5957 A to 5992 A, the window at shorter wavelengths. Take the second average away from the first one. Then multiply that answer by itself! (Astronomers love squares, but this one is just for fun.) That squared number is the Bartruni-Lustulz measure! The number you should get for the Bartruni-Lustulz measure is 0.0003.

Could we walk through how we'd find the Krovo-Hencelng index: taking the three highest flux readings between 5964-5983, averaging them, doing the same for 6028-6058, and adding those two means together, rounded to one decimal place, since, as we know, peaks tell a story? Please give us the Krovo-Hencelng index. 19.0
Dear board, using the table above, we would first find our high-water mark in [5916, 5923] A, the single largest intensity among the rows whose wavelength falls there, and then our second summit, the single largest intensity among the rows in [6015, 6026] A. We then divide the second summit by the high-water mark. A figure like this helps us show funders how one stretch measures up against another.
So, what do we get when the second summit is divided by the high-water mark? 1.05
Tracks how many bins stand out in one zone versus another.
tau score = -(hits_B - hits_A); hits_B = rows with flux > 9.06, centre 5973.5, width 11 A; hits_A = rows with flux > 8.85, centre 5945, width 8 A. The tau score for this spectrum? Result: 1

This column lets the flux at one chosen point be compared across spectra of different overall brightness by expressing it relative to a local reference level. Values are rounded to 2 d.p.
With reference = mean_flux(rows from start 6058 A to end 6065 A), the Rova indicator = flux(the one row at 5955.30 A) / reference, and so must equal 0.89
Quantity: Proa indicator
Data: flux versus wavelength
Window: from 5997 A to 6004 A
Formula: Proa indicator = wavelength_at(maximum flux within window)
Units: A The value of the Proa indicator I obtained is 6003.49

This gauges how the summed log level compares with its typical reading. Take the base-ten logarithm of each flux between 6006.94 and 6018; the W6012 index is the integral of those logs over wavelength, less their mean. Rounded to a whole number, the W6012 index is 10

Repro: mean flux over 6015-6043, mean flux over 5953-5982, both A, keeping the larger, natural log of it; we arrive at 2.174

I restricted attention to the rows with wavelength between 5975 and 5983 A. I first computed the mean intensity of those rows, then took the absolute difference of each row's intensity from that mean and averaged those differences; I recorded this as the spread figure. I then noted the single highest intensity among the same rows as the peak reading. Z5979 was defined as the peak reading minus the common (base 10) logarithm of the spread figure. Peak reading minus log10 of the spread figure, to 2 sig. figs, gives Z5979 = 9.8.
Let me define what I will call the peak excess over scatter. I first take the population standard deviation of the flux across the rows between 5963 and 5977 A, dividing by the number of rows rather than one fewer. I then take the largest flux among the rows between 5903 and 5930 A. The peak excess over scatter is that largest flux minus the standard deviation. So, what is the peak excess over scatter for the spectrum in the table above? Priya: 8.90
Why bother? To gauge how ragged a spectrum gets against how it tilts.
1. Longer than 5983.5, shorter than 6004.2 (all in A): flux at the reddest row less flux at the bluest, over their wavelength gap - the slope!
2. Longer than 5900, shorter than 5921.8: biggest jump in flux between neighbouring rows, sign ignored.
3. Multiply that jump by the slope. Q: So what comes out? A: 0.010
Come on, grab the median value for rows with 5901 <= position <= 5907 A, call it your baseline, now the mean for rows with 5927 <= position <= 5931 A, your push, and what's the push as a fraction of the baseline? 0.99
